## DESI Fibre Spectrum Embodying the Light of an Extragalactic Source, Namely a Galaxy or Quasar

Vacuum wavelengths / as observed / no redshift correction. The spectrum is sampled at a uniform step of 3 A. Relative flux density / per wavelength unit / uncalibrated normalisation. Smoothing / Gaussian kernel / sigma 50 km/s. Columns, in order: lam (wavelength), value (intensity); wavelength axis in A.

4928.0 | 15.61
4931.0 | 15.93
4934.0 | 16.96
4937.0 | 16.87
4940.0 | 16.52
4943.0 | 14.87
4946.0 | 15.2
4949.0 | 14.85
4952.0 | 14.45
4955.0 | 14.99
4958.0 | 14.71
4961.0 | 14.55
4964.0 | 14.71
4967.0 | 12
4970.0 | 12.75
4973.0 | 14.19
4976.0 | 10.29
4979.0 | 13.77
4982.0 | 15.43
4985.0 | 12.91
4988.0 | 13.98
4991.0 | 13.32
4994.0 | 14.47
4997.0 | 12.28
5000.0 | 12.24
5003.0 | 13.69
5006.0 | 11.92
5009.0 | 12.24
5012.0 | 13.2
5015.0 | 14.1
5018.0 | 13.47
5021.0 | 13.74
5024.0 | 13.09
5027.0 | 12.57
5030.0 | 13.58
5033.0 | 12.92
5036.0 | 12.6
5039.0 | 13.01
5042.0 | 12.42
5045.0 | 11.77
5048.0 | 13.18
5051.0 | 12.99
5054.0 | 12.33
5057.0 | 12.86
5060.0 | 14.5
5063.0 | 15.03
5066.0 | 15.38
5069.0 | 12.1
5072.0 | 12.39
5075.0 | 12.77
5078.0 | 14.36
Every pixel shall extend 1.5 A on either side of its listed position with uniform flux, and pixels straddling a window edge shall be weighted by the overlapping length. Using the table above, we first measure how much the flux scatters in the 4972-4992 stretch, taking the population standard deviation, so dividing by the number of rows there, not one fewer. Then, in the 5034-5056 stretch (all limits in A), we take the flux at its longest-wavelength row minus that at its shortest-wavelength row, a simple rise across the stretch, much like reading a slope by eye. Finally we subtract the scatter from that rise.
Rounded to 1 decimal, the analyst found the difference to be -1.7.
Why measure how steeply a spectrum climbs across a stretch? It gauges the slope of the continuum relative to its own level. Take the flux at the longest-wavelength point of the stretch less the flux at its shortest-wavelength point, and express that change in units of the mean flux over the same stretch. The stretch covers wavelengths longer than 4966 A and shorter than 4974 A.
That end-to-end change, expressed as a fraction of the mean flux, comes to 0.17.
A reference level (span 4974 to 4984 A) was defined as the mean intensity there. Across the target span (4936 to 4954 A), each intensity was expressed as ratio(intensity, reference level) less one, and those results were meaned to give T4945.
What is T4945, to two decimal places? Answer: 0.17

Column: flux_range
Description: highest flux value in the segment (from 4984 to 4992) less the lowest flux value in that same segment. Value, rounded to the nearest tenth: 1.1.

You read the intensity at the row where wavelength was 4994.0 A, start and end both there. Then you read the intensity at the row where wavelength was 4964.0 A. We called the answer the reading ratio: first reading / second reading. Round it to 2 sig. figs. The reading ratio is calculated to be 0.98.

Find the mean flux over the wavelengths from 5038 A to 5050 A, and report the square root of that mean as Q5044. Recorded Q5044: 3.55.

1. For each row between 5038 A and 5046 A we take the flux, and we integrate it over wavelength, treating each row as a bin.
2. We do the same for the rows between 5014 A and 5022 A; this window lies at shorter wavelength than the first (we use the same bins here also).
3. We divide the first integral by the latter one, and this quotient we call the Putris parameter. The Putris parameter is 0.90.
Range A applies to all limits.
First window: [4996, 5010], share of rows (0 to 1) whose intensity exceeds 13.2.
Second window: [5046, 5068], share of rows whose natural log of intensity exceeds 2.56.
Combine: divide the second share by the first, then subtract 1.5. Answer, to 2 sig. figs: 2.1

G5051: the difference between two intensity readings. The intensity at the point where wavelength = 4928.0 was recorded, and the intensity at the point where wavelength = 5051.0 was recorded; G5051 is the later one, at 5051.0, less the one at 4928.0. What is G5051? -2.6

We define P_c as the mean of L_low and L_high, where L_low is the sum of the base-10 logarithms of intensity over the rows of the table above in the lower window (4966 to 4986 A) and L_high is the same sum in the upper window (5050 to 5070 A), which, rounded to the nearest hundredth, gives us 7.85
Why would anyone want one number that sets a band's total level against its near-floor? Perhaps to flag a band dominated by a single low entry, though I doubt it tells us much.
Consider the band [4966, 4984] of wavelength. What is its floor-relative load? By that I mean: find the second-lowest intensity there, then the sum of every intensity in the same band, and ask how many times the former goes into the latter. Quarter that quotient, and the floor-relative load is 1.63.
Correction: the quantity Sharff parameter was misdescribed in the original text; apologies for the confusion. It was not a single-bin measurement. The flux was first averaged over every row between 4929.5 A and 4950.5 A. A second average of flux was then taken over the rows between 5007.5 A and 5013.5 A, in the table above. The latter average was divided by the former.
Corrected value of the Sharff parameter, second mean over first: 0.80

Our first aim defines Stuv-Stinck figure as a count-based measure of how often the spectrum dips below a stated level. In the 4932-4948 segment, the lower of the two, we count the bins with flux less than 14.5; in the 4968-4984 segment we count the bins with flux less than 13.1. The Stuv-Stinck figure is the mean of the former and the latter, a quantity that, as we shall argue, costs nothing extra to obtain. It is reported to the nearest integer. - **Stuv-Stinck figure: 1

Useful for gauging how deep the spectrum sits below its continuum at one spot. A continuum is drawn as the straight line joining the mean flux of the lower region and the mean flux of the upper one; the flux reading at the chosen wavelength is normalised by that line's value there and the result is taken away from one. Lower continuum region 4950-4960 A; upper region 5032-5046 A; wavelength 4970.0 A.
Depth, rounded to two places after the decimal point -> 0.11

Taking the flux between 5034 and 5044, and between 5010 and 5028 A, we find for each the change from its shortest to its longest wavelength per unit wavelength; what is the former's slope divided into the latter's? 1.4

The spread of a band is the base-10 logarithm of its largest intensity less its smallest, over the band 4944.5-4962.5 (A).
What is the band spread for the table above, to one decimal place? -0.1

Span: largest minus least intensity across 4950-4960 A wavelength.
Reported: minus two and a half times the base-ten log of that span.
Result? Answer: 0.7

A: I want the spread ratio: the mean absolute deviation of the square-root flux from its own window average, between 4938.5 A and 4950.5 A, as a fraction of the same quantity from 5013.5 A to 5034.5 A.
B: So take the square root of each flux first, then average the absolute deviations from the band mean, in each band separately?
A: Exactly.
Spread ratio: 1.3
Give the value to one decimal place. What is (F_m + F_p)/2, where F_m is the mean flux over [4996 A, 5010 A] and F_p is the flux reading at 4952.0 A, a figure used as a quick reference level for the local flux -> 13.5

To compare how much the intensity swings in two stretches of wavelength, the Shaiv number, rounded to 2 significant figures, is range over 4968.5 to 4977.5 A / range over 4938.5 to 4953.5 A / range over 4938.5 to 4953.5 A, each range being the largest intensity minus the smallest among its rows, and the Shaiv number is 0.91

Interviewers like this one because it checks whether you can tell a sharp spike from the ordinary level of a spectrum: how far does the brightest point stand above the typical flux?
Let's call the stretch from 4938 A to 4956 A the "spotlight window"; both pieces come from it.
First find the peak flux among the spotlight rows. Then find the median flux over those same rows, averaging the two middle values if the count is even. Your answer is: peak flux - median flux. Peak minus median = 1.59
